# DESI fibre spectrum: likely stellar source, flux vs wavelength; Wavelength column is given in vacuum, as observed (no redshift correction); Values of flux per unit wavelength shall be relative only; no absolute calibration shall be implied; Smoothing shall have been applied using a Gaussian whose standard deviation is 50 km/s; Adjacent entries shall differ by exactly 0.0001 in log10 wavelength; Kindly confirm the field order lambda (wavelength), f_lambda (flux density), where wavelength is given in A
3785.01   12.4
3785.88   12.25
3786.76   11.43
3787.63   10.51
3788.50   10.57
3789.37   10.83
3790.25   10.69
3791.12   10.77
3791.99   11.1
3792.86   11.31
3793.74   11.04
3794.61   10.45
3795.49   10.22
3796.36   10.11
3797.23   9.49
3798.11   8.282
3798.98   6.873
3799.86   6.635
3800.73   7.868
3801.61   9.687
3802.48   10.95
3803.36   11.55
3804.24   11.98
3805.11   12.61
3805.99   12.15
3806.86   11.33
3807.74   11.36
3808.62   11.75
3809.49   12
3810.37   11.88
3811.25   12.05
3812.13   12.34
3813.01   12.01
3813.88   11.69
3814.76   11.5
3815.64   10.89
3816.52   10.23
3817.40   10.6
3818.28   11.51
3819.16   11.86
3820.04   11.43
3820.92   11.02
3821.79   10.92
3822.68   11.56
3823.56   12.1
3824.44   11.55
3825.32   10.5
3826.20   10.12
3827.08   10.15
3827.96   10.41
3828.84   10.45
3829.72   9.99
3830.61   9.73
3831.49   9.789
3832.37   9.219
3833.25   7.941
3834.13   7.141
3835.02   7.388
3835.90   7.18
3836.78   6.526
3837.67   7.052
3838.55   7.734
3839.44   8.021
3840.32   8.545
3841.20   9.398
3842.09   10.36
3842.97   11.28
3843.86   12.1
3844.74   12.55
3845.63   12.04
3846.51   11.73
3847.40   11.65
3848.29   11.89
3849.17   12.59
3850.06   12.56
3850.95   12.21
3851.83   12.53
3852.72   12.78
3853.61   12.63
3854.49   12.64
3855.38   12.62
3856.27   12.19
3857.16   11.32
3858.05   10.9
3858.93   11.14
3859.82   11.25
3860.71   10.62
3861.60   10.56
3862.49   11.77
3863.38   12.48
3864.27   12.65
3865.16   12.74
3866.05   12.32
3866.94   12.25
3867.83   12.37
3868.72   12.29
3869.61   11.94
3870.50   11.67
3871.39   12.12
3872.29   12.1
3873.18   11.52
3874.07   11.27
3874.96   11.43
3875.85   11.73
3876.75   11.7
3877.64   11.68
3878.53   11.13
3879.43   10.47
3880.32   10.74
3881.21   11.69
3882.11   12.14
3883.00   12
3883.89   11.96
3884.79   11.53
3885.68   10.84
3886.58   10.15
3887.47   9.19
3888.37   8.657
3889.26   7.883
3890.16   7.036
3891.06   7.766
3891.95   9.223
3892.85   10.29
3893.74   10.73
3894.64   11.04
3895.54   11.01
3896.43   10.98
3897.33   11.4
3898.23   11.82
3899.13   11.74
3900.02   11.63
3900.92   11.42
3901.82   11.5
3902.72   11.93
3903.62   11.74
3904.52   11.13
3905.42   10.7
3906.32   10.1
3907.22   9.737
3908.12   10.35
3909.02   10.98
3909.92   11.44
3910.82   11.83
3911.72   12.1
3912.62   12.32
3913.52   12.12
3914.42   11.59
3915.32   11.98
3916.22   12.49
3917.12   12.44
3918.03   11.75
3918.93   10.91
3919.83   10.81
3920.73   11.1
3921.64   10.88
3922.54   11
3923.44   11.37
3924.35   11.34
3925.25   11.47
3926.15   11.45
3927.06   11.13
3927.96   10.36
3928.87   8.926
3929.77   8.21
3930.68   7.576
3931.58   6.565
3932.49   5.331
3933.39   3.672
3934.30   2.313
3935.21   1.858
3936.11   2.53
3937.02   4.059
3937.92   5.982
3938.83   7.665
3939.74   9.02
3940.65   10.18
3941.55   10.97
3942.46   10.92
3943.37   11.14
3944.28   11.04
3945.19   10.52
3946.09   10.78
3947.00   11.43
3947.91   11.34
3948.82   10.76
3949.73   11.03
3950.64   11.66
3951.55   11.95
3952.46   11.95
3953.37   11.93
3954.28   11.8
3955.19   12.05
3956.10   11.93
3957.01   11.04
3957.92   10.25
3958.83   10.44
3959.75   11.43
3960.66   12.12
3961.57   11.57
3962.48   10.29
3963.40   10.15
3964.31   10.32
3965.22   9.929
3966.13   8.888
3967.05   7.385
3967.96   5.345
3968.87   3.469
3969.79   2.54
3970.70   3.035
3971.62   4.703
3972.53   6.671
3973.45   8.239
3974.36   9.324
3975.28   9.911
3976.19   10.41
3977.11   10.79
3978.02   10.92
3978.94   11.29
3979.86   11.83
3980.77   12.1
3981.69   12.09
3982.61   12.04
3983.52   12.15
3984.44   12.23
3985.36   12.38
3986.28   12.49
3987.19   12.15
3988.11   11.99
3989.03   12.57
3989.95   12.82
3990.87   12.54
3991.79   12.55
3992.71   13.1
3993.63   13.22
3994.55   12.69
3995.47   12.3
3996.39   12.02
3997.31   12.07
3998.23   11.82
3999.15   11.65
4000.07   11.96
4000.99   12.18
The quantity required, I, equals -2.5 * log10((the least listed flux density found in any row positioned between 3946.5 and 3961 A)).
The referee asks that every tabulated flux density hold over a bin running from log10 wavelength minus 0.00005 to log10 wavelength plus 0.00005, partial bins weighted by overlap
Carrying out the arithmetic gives -2.53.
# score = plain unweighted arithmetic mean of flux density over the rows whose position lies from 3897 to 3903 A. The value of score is 11.6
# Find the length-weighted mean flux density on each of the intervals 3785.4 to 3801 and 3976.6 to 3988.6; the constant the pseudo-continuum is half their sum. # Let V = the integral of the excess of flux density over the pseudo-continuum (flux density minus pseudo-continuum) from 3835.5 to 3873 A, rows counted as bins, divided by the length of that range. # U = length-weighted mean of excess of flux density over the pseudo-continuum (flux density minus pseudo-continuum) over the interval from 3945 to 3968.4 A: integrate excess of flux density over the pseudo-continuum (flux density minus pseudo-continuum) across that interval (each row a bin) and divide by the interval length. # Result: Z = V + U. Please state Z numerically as 0.1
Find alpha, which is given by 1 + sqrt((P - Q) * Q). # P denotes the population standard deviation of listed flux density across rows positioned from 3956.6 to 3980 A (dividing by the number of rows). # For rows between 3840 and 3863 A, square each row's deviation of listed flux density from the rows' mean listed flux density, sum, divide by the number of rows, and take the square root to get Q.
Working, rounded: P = 2.8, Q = 1.0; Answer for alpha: 2.36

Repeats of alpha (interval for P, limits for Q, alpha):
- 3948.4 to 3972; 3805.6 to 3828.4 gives 2.25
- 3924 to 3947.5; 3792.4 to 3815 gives 2.59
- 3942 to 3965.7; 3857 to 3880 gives 1.13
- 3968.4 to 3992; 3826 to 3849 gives 2.59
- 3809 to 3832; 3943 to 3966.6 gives 1.08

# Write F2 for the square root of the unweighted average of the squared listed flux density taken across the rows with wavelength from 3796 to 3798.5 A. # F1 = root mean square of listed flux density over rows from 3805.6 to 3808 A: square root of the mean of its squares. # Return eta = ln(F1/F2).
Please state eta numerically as 0.2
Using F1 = 11.6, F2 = 9.3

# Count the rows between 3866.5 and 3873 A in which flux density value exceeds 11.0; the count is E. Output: 7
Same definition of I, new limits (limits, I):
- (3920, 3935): -0.91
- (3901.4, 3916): -2.47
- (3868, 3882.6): -2.55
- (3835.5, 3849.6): -2.04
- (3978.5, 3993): -2.63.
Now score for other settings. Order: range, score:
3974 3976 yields 9.6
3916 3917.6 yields 12.5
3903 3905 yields 11.4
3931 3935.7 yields 3.9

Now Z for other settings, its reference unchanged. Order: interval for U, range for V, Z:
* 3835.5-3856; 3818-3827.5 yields 0.1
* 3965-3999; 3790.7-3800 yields -1.8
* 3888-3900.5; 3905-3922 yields -0.5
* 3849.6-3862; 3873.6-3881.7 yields 1.3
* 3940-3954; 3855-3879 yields 1.0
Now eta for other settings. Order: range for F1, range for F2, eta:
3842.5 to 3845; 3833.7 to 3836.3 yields 0.5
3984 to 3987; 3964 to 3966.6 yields 0.2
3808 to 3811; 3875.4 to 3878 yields 0.0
